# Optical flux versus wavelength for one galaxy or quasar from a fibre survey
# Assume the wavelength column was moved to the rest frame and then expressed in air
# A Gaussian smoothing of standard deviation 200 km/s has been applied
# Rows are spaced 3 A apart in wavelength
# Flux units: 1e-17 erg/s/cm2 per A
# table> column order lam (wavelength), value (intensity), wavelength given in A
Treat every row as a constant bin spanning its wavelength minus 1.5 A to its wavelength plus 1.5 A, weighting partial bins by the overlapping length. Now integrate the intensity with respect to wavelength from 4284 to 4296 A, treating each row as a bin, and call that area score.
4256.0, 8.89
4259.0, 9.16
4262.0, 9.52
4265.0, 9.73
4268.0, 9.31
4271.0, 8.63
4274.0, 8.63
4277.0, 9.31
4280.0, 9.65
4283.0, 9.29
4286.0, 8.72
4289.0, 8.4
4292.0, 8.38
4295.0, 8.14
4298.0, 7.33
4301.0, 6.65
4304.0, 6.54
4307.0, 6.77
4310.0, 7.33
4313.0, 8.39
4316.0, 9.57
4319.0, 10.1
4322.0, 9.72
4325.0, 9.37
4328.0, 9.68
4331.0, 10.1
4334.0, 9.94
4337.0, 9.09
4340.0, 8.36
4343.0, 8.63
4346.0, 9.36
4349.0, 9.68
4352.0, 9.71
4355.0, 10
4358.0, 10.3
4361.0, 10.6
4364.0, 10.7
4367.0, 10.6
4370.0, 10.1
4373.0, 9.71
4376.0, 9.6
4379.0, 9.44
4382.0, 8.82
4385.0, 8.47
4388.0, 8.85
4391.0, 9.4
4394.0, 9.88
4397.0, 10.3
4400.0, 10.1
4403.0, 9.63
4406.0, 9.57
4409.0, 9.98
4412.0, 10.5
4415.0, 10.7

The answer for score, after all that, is 101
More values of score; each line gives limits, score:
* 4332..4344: 109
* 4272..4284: 110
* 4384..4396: 111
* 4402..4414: 120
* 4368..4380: 117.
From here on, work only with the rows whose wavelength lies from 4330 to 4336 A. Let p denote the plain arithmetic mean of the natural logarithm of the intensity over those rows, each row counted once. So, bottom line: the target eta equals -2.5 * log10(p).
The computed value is -0.91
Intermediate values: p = 2.305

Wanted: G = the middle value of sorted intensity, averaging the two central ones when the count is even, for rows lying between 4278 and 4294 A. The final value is 8.7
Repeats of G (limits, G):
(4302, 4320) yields 7.9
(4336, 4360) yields 9.5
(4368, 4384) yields 9.6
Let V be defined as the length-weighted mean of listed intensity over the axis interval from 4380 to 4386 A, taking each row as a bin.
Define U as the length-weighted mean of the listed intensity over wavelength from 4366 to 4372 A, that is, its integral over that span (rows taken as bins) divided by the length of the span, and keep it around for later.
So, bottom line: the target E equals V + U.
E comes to 19.0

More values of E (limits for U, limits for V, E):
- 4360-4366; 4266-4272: 19.7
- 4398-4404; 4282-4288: 18.9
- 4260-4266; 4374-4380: 19.1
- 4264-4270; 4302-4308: 16.1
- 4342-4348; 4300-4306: 15.7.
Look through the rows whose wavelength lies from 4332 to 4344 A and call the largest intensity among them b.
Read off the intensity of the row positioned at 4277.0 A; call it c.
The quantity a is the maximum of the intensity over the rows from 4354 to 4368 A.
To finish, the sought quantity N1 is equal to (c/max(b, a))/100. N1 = 0.0087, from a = 10.7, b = 9.94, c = 9.31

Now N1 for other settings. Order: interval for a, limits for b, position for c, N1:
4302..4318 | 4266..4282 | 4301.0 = 0.0069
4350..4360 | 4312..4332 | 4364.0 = 0.0104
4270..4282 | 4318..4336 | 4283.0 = 0.0092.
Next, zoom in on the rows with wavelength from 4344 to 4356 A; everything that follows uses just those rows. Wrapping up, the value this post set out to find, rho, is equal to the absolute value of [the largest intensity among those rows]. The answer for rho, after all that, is 10.0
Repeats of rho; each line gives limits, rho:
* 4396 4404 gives 10.3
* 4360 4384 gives 10.7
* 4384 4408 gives 10.3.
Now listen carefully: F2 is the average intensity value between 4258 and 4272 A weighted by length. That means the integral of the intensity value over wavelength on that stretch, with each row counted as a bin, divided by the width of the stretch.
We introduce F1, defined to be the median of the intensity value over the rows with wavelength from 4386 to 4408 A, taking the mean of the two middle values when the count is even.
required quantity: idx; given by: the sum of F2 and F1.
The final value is 18.9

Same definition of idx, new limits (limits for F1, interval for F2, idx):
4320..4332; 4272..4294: 18.6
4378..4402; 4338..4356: 18.7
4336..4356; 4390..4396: 19.1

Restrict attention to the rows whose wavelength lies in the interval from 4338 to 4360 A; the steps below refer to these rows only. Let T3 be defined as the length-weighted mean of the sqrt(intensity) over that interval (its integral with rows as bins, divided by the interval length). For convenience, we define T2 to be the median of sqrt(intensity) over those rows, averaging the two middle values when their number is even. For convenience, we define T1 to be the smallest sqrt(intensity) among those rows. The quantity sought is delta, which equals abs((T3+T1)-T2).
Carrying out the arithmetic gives 2.85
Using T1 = 2.89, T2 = 3.11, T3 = 3.07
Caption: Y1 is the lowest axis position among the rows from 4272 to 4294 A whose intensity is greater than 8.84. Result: 4277.0 A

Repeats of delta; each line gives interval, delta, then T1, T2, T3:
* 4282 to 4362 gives 2.48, 2.56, 3.05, 2.97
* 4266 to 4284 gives 2.91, 2.94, 3.05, 3.02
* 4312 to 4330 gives 2.88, 2.90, 3.10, 3.08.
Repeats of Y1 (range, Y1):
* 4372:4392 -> 4373.0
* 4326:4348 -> 4328.0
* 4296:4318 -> 4316.0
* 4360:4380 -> 4361.0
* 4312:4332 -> 4316.0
